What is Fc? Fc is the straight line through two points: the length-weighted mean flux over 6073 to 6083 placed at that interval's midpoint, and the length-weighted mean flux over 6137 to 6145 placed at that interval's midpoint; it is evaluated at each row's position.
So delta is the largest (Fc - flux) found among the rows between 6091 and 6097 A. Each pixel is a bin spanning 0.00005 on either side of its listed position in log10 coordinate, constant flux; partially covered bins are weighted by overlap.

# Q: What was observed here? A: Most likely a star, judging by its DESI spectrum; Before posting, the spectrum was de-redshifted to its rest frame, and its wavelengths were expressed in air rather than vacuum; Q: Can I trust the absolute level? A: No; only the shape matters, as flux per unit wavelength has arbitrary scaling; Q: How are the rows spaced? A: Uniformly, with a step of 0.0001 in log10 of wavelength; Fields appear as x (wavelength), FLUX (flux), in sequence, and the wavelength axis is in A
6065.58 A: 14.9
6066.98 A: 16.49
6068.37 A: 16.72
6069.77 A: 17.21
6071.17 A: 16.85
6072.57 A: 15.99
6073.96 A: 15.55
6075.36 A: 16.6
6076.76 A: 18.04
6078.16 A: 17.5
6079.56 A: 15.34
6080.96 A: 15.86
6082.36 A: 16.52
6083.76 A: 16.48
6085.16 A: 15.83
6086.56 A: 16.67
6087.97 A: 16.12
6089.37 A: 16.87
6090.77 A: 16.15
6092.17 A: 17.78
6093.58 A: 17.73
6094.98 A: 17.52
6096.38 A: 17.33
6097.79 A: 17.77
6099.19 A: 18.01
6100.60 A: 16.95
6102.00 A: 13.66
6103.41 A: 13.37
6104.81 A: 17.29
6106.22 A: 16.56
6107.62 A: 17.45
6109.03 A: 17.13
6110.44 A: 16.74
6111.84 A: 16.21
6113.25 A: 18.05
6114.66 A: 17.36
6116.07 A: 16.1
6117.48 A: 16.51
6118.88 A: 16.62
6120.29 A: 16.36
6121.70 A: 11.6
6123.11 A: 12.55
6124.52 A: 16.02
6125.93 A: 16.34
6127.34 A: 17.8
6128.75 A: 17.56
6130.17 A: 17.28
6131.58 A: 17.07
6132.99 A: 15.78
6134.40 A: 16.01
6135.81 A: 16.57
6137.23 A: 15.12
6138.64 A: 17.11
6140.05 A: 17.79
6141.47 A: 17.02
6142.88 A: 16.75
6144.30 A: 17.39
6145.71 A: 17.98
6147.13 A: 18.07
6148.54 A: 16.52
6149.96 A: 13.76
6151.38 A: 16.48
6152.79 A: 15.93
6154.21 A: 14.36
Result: -0.7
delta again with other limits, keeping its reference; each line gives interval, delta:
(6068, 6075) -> 0.9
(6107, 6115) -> 0.5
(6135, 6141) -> 1.8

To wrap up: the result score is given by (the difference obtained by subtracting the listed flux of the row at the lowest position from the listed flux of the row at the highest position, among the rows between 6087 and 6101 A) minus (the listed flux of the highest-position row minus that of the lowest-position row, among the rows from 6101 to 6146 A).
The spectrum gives -3.5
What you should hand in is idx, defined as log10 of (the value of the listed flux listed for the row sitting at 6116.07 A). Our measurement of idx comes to 1.21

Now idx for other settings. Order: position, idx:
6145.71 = 1.25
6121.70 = 1.06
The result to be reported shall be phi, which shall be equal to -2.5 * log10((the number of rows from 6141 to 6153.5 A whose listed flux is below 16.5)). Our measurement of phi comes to -1.2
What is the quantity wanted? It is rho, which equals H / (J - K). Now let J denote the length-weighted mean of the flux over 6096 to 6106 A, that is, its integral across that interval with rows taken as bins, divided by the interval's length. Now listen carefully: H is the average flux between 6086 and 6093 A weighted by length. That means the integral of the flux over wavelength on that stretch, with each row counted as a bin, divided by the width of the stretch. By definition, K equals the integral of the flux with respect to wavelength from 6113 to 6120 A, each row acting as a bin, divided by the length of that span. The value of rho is -32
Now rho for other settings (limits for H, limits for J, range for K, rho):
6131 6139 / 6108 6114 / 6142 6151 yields 52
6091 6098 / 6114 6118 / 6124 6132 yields -46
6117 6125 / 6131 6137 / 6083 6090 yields -108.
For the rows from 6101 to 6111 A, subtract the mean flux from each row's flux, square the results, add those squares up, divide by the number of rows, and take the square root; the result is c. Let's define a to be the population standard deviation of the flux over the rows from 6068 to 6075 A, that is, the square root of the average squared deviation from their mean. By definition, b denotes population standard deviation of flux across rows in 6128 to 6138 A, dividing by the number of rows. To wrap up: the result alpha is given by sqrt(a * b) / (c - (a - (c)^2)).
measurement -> 0.19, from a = 0.61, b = 0.8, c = 1.6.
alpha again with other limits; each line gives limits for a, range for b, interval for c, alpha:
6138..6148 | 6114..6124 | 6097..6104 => 0.18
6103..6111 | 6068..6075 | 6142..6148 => -1.56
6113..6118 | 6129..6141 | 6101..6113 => 0.26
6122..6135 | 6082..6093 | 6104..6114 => -1.53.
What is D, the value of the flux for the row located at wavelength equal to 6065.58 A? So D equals 14.9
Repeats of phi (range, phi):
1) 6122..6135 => -1.7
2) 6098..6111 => -0.8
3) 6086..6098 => -0.8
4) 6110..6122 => -1.5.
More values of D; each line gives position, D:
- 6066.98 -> 16.49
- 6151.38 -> 16.48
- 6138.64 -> 17.11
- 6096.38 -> 17.33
